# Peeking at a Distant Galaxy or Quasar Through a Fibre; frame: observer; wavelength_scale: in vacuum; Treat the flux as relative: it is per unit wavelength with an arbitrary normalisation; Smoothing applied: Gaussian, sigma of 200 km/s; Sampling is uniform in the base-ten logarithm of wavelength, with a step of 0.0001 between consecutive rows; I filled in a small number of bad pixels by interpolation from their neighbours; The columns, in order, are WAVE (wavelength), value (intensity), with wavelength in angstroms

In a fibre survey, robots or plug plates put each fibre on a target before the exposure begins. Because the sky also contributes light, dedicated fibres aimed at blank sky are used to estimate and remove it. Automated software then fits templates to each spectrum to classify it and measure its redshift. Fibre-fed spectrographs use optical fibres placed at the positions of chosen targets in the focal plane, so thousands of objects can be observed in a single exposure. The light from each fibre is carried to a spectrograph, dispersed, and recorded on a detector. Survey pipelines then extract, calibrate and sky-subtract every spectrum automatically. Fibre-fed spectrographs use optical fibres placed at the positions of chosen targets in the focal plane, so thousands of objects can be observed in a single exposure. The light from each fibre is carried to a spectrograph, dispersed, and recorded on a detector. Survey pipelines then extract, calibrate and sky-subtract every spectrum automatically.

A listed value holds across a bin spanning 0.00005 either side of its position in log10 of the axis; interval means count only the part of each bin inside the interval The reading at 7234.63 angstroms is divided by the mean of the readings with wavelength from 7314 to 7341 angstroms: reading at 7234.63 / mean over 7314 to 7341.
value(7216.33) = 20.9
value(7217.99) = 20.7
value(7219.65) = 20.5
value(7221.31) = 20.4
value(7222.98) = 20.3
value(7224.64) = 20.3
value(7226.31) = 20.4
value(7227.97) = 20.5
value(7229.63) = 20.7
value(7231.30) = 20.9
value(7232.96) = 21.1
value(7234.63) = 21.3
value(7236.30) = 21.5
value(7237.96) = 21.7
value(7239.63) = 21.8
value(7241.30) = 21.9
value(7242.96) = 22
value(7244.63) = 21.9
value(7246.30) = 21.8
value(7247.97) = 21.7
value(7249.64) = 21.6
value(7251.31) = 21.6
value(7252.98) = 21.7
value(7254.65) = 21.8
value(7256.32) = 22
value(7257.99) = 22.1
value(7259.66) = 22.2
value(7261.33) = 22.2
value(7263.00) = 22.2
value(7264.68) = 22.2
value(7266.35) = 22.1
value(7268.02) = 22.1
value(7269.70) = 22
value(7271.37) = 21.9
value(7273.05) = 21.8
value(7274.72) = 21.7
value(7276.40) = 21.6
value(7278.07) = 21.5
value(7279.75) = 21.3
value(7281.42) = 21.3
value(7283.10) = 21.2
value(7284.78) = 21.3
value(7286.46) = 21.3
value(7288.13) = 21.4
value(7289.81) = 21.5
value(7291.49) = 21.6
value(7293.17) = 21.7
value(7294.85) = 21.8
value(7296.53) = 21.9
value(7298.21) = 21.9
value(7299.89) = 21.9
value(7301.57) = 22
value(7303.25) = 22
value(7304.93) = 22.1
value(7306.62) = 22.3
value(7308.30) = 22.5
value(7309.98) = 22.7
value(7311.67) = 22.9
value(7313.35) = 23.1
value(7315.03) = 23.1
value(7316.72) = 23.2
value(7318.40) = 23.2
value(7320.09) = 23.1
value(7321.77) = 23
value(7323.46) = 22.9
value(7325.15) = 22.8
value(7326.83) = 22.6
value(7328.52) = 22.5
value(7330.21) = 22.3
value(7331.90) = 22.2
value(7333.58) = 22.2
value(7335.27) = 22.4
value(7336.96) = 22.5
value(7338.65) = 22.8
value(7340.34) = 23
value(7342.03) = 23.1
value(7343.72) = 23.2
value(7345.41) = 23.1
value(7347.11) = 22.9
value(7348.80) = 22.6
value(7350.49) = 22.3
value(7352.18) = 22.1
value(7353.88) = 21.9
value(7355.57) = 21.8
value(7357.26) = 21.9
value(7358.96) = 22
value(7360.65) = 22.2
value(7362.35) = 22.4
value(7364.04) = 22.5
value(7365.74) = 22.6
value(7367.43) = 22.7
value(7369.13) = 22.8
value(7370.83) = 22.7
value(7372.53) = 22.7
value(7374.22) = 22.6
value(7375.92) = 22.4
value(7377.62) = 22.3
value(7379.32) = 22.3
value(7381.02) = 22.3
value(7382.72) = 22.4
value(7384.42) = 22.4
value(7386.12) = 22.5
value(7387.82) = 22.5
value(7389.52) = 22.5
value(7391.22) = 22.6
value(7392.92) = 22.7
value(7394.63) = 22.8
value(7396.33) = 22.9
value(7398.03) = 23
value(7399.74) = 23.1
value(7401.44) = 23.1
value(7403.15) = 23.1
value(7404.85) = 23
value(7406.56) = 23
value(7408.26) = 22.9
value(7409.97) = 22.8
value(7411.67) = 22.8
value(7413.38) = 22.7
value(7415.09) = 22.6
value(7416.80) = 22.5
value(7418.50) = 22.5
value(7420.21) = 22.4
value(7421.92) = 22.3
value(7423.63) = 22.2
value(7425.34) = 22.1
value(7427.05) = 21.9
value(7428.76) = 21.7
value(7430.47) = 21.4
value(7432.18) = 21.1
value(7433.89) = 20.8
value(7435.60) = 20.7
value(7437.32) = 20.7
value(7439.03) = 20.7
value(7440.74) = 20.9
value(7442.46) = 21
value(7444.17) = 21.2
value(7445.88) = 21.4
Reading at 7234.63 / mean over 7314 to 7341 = 0.937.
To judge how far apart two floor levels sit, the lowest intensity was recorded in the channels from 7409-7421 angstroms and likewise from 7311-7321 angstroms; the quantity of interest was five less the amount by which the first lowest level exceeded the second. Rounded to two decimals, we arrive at 5.50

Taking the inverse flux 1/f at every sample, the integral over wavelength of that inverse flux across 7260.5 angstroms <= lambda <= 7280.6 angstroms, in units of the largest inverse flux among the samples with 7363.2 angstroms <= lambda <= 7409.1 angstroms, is 20.5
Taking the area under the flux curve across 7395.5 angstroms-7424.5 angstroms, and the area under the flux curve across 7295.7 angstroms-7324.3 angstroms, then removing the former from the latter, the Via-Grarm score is -14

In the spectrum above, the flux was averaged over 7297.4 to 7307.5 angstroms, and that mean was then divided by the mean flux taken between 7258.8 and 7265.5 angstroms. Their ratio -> 0.99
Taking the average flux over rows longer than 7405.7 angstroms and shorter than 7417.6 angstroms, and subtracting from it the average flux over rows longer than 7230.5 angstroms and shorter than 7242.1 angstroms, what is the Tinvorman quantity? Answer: 1.30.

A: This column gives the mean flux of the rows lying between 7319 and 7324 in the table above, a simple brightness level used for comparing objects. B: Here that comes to 23.0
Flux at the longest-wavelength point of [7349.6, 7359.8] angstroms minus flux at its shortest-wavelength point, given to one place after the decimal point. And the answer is -0.3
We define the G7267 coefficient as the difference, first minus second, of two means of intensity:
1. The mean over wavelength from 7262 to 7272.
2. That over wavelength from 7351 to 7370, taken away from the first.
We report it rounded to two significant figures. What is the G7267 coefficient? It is -0.18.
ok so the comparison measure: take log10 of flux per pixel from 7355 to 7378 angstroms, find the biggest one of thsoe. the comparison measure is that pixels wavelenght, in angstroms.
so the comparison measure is 7369.13 angstroms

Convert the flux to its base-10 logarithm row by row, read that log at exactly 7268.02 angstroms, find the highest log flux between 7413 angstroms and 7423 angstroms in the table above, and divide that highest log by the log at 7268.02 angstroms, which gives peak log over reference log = 1.01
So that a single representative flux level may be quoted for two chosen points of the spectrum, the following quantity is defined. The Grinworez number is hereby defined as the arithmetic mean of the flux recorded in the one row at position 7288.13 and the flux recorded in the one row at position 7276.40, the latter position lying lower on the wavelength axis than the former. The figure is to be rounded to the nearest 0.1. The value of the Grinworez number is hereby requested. 21.5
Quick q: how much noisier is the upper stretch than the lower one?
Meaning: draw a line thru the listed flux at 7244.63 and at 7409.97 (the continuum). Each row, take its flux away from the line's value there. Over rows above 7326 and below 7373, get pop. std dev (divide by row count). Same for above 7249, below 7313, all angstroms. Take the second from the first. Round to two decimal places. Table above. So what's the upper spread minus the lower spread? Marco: 0.01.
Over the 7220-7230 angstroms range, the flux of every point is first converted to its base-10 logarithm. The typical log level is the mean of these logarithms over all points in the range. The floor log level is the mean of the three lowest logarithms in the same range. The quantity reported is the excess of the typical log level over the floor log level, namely 0.0021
